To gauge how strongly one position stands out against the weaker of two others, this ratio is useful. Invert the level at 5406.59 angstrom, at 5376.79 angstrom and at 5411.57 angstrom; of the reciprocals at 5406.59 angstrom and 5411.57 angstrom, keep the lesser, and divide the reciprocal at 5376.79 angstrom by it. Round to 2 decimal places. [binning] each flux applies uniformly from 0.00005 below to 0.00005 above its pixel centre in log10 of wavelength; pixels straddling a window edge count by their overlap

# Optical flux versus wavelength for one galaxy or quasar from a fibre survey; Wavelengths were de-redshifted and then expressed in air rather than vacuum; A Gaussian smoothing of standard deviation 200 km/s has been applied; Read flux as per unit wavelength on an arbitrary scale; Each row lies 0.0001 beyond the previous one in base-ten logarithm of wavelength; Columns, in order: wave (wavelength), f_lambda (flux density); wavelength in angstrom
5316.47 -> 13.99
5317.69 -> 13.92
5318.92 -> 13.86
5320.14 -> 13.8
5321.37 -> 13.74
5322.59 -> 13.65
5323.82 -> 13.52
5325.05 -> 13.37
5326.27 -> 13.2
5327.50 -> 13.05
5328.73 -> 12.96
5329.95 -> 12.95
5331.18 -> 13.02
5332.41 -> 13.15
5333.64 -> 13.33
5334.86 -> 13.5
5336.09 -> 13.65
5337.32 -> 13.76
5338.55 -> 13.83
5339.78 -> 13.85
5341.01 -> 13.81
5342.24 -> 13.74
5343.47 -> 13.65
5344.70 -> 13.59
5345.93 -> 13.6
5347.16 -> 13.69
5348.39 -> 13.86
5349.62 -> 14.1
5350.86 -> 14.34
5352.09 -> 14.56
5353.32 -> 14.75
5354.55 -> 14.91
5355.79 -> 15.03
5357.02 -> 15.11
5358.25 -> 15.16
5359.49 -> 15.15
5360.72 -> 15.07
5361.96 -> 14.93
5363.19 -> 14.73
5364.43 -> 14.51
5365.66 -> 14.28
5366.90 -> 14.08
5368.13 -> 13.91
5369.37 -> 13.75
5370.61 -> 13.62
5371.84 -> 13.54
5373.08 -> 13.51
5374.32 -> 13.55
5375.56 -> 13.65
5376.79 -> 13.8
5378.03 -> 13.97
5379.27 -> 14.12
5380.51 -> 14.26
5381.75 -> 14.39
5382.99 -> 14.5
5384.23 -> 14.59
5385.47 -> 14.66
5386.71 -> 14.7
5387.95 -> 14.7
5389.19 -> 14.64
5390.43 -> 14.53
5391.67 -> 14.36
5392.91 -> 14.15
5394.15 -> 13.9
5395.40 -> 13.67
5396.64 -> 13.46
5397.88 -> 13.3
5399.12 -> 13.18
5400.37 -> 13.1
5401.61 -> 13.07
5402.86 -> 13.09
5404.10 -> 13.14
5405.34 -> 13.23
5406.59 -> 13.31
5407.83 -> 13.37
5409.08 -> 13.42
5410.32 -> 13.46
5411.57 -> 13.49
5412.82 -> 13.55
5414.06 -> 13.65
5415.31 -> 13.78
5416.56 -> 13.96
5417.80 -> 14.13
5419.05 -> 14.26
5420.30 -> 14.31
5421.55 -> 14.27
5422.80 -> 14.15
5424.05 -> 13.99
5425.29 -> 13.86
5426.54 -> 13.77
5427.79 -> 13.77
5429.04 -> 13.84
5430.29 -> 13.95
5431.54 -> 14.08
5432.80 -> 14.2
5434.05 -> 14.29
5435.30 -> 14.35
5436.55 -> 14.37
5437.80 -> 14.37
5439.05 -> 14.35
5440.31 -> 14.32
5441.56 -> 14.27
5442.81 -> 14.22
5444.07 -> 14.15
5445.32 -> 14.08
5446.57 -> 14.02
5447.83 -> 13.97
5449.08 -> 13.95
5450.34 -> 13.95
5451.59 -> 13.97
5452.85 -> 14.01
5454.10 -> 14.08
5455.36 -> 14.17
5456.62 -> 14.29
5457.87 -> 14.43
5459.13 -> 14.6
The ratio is 0.98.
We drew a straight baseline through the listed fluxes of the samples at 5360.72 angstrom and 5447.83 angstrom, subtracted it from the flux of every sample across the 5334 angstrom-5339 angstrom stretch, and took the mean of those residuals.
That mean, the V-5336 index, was -1.7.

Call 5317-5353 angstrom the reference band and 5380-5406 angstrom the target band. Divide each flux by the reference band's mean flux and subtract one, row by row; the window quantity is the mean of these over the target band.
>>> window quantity 0.02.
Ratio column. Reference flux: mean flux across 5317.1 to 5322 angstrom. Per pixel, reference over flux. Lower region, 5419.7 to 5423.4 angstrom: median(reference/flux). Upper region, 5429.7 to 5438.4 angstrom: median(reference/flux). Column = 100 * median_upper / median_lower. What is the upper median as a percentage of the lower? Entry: 100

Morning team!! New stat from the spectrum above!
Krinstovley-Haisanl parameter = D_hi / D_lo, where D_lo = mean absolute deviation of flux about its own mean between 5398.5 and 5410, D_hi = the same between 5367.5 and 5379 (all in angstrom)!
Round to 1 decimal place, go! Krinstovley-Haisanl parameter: 1.3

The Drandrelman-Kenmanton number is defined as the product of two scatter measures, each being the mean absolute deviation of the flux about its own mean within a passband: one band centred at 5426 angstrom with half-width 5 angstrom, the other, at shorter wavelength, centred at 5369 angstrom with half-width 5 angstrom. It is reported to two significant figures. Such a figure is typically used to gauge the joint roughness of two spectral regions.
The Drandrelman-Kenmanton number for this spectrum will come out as 0.041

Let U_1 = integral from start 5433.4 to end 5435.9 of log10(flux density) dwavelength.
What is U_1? 2.89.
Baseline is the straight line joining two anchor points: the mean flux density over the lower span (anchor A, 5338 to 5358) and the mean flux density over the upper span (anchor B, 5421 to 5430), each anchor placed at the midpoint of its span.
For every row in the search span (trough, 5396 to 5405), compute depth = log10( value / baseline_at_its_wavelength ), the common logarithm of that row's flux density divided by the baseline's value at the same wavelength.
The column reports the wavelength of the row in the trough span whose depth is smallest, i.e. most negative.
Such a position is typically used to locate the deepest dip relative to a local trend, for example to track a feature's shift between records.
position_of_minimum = 5401.61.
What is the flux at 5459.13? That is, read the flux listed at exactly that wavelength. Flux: 14.6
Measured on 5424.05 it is 13.99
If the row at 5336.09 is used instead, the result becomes 13.65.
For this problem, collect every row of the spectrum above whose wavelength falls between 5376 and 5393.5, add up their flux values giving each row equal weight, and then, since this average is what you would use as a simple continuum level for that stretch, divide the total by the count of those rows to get 14.4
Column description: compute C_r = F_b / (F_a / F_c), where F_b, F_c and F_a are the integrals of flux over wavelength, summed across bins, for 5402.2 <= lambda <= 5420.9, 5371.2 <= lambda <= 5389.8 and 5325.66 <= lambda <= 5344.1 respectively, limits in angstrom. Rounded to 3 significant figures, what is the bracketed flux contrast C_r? 271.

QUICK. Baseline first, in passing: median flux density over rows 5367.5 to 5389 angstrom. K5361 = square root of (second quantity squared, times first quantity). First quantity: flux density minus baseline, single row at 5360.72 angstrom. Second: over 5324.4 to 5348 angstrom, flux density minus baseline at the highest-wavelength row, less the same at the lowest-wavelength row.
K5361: 0.3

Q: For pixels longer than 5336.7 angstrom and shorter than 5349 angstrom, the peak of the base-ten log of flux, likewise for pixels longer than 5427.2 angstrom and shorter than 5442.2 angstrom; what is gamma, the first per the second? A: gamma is 0.99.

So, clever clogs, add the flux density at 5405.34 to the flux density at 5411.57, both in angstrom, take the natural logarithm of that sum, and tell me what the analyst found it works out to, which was 3.285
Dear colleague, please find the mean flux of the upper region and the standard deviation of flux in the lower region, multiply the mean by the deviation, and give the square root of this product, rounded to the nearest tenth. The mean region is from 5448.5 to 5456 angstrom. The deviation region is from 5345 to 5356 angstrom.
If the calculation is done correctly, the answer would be 2.7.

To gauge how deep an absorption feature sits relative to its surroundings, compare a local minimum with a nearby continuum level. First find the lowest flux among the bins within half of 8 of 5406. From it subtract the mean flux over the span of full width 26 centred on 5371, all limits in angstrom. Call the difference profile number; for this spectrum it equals -1.1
